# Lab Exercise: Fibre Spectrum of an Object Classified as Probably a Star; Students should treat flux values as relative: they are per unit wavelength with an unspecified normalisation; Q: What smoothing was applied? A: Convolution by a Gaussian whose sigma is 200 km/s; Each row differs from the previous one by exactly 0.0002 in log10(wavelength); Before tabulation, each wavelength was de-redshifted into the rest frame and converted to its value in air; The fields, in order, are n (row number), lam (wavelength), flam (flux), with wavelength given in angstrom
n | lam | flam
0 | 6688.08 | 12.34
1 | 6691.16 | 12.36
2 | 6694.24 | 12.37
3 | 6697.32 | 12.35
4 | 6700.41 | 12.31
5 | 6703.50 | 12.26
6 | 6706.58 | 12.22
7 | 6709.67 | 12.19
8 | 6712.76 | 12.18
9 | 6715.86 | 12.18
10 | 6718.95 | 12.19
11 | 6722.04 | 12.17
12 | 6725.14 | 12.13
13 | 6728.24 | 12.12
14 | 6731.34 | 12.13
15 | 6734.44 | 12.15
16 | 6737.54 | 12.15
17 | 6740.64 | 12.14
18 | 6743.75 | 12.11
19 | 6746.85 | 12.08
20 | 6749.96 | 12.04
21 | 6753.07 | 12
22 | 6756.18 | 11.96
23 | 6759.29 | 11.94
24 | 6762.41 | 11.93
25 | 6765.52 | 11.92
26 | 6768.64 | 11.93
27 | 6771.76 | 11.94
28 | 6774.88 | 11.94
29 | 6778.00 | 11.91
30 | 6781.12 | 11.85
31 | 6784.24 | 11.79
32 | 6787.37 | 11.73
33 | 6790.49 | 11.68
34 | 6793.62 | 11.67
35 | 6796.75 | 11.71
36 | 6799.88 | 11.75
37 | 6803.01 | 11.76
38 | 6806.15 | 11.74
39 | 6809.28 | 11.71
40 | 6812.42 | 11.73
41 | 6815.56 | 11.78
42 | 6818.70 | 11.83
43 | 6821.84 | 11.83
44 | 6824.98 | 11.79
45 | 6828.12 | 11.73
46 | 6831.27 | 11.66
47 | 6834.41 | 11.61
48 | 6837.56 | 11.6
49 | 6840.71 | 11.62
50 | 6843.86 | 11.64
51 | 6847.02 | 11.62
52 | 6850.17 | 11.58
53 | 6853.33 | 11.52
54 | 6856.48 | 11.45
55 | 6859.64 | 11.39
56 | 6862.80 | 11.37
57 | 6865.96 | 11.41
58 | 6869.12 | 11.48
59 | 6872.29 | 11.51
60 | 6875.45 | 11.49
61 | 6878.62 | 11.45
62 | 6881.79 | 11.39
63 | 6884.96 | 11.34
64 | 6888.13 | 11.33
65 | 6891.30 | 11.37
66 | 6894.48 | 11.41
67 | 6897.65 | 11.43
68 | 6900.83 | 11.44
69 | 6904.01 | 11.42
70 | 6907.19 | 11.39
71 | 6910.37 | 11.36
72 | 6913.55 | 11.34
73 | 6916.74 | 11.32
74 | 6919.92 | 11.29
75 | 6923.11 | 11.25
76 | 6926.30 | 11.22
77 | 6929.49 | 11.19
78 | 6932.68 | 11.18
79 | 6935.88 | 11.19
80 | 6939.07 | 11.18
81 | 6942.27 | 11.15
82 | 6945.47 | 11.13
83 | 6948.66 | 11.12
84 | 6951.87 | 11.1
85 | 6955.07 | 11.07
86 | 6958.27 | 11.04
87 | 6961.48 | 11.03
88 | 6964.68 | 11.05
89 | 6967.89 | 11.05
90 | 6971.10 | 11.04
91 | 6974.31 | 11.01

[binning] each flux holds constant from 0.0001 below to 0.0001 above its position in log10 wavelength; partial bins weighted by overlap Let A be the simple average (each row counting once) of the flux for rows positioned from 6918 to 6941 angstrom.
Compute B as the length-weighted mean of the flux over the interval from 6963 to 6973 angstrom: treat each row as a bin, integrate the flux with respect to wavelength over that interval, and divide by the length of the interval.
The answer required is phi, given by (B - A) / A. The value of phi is -0.01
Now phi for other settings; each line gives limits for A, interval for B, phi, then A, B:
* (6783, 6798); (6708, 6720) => 0.04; 11.7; 12.18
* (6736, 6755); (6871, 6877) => -0.05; 12.1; 11.51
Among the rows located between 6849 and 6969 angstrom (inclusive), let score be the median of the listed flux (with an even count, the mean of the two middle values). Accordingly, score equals 11.3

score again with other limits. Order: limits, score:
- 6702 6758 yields 12.1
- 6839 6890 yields 11.5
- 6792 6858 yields 11.7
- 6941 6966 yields 11.1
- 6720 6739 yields 12.1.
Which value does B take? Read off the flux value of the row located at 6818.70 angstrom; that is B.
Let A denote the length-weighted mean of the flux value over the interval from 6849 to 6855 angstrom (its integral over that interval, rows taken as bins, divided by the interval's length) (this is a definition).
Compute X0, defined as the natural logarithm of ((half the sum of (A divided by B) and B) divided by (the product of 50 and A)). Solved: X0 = -4.50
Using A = 11.55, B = 11.83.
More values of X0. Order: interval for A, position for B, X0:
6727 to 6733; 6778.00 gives -4.54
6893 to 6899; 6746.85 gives -4.47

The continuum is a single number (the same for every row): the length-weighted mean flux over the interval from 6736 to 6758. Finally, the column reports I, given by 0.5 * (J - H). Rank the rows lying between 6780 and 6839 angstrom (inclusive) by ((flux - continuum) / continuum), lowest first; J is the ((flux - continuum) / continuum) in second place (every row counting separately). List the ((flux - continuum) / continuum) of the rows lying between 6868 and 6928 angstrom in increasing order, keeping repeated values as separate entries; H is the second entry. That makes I 0.015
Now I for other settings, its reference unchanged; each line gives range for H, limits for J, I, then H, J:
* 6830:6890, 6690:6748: 0.032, -0.06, 0.003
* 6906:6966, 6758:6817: 0.027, -0.09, -0.032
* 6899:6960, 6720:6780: 0.035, -0.08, -0.012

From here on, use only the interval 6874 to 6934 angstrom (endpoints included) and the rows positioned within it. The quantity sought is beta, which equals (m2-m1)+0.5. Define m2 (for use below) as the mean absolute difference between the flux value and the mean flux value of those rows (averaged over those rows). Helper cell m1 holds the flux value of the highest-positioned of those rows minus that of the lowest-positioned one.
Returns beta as 0.88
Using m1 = -0.31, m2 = 0.071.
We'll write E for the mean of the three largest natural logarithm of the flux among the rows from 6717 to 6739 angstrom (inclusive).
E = 2.50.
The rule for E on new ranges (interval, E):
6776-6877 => 2.47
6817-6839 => 2.47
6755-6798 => 2.48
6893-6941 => 2.44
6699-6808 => 2.51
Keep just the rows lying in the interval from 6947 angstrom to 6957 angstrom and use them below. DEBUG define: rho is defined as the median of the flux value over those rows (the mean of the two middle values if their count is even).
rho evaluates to 11.1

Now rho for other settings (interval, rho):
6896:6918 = 11.4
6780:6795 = 11.7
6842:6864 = 11.5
